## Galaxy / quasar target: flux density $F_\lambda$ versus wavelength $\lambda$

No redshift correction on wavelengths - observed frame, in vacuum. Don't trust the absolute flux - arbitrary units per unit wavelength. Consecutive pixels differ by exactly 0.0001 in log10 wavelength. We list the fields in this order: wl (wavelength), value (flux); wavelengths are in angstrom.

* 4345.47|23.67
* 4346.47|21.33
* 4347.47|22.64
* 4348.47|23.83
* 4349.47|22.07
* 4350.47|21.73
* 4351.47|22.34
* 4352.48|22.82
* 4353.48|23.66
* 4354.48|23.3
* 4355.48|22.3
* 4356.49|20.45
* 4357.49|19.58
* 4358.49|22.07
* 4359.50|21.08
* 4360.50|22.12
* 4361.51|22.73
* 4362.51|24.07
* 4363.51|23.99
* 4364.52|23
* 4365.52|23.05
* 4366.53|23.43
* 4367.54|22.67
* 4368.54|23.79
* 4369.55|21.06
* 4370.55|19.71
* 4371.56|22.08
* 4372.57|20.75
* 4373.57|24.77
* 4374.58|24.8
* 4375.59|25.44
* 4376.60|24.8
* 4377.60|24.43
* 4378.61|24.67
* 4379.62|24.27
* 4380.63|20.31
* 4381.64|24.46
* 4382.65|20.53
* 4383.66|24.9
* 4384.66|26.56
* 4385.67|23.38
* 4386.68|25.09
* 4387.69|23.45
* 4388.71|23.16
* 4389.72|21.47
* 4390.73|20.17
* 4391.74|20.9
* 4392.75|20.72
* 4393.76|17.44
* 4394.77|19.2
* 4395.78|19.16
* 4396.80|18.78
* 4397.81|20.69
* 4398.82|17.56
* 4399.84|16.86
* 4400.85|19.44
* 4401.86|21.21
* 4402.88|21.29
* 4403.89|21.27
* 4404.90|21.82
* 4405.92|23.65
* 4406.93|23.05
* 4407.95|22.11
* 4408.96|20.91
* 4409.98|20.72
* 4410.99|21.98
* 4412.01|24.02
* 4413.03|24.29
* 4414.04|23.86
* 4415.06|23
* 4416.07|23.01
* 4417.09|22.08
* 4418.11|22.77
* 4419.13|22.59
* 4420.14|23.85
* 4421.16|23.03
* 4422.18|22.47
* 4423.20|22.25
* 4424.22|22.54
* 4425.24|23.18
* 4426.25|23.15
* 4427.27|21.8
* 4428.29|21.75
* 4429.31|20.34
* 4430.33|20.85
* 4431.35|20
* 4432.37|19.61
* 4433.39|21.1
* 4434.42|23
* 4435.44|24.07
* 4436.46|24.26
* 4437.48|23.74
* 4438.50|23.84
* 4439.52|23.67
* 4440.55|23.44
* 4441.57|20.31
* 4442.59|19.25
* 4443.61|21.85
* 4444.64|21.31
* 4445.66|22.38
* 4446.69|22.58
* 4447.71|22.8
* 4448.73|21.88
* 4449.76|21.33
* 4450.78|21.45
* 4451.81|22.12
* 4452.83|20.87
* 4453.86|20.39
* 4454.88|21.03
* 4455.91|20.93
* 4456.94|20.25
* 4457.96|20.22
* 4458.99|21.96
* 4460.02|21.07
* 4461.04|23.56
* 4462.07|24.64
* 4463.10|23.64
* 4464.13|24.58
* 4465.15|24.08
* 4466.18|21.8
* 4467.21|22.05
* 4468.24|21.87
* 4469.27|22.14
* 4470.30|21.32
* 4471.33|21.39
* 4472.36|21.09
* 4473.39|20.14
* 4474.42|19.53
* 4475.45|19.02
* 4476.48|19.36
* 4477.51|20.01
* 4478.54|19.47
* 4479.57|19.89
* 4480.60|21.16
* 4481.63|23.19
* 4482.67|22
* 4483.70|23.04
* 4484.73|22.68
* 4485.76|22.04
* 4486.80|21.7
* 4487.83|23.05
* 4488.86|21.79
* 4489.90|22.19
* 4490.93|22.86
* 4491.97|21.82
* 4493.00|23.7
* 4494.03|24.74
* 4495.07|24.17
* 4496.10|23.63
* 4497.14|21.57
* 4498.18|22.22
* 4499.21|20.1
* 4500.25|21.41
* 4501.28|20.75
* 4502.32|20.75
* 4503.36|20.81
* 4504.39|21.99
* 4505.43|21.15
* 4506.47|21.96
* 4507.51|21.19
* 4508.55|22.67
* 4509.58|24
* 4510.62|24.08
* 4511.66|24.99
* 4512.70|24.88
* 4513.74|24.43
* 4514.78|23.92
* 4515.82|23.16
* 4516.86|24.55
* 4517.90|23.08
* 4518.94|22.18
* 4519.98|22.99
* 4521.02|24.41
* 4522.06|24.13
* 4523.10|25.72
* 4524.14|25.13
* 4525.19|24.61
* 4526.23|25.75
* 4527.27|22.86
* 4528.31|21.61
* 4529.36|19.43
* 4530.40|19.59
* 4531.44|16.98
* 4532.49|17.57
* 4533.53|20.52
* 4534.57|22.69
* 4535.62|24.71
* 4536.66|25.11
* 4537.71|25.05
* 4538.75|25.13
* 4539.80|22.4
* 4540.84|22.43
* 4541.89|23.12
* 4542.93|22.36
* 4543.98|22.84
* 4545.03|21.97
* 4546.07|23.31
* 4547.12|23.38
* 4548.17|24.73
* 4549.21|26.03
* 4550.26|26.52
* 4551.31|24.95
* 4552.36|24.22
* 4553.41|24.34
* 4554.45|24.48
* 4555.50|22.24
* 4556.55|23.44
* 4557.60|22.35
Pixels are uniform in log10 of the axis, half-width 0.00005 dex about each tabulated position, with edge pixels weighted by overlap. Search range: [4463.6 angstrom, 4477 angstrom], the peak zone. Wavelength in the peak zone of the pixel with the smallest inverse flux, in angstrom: 4464.13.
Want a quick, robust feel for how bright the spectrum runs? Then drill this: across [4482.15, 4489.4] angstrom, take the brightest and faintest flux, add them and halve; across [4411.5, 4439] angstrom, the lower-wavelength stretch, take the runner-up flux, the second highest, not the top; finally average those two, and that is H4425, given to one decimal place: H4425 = 23.3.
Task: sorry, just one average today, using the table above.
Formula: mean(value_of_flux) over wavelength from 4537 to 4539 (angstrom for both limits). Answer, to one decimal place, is 25.1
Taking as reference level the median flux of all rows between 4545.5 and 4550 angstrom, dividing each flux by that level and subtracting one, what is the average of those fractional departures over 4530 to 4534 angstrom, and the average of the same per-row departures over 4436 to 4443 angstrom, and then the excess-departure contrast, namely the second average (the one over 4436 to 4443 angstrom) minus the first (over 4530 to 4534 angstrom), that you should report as 0.17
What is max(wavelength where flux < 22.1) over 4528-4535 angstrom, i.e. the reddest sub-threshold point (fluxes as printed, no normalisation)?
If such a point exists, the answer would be 4533.53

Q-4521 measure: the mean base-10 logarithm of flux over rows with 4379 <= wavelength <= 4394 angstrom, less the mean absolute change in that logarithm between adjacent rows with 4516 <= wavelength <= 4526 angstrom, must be 1.33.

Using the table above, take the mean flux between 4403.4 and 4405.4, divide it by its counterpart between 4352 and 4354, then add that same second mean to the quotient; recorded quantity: 24.2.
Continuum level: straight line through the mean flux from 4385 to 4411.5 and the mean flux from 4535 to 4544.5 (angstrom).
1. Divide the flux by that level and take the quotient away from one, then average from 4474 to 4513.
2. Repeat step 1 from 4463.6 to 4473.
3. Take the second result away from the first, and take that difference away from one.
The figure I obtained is 0.97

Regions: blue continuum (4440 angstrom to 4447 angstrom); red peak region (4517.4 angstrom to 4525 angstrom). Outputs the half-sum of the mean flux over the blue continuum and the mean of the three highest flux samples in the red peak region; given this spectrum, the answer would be 23.3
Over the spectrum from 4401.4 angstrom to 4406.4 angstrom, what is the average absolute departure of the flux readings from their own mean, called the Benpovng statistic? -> 0.72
